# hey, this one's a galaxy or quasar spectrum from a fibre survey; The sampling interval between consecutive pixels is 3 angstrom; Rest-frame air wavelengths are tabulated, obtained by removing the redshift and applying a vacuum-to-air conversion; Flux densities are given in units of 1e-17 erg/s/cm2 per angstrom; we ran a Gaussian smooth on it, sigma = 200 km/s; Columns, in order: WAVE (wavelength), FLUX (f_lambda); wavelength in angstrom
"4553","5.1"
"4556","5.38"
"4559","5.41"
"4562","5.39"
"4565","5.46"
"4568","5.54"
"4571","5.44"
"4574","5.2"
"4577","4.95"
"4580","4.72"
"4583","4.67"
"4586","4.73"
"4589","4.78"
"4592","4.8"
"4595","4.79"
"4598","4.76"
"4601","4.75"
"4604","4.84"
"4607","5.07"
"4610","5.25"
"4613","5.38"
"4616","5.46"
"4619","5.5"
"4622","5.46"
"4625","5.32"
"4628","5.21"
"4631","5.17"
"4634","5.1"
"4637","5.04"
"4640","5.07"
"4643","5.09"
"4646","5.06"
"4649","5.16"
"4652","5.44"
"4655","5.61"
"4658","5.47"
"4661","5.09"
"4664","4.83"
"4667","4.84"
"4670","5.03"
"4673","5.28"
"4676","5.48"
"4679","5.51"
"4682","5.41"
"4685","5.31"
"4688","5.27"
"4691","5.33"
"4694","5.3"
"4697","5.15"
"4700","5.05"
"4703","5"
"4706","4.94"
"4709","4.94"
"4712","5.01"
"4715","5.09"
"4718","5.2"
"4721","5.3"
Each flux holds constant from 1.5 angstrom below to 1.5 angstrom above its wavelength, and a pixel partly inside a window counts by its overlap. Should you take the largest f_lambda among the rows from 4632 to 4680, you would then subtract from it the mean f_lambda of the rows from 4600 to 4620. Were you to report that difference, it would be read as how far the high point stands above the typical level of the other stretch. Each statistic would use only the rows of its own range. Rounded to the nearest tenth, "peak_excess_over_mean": 0.4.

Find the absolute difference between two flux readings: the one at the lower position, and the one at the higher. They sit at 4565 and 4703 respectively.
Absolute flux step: 0.5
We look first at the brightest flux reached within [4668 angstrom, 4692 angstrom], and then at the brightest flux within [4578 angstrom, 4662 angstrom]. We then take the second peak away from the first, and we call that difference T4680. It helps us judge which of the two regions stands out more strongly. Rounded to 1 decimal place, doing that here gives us -0.1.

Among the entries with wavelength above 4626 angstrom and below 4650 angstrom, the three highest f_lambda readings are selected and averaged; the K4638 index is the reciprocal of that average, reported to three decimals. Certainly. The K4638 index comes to 0.193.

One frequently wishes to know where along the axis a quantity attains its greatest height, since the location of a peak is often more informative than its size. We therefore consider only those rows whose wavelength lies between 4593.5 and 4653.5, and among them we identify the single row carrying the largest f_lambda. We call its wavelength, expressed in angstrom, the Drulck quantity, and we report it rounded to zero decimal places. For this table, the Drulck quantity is 4619 angstrom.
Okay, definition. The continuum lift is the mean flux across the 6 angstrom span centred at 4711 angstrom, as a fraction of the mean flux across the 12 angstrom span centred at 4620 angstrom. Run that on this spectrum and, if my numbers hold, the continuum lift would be 0.92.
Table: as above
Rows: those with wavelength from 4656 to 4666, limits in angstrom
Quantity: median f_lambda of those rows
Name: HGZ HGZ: 5.1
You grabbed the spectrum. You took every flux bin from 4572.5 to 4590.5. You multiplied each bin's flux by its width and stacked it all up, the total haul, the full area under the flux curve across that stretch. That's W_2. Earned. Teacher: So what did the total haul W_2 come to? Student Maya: 87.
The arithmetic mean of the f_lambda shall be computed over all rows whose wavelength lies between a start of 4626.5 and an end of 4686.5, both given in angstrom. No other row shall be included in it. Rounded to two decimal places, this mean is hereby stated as 5.21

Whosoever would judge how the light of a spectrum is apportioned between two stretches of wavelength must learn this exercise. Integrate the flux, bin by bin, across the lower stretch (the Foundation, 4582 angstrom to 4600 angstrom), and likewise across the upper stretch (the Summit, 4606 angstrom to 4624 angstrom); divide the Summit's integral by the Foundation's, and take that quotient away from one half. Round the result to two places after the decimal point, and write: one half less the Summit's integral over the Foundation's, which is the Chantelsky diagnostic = -0.63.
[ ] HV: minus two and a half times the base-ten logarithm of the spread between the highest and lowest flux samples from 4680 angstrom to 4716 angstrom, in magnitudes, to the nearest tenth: 0.8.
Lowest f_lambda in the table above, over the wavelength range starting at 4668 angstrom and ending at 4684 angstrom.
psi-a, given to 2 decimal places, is 5.03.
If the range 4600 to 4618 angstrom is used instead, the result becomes 4.75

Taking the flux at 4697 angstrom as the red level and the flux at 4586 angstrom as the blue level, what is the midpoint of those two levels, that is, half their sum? 4.94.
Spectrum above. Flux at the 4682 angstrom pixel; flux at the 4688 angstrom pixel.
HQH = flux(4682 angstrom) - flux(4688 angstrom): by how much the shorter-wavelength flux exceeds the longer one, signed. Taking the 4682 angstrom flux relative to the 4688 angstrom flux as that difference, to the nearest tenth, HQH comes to 0.1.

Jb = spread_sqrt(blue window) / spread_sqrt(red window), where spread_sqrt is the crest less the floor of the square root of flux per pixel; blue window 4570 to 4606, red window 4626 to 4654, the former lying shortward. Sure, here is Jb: 1.96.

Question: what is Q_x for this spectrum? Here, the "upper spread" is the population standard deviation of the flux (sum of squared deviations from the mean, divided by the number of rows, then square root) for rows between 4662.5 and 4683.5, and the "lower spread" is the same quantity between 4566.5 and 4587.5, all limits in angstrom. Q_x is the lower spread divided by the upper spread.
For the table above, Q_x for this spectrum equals 1.2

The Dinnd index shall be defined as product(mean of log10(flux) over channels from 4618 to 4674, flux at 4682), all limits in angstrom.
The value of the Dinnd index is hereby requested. 3.87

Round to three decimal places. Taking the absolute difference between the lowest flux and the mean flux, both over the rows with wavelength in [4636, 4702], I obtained 0.389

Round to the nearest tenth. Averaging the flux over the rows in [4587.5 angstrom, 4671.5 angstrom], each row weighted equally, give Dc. 5.1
